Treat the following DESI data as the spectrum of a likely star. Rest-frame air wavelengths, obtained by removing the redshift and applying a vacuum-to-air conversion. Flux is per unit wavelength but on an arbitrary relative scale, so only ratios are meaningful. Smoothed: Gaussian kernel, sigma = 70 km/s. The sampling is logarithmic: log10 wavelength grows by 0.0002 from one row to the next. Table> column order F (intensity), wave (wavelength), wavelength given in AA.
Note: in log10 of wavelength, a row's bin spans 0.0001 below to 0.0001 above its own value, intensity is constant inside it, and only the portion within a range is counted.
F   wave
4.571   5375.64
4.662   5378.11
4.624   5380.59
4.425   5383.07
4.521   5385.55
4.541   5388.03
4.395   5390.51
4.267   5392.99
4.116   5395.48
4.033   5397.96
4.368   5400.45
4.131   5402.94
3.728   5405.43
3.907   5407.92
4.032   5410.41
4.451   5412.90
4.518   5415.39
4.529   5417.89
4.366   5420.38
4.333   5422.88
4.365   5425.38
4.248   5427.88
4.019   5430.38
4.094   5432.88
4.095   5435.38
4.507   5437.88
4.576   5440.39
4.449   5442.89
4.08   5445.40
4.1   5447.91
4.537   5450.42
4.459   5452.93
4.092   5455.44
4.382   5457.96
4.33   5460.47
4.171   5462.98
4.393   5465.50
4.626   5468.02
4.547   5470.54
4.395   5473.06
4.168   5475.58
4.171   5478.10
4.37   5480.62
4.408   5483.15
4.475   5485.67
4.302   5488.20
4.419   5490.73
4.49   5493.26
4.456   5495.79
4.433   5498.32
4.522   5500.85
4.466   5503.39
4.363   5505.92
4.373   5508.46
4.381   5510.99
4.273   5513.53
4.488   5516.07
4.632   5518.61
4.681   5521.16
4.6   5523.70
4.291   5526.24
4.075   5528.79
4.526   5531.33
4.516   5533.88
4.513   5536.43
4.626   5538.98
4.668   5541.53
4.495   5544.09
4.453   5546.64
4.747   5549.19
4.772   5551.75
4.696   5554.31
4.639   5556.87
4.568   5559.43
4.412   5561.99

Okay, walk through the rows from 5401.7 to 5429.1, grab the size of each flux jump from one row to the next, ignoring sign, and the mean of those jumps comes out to 0.15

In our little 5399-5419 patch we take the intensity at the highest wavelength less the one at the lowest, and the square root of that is 0.40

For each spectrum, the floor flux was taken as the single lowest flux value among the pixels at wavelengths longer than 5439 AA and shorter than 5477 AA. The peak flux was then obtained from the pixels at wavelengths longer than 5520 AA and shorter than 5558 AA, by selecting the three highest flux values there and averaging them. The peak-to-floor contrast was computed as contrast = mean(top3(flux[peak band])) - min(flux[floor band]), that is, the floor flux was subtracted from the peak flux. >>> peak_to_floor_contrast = 0.66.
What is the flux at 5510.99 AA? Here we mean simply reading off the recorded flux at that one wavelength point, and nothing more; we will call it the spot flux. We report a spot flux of 4.381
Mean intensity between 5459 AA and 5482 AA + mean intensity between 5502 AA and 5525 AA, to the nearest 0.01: 8.83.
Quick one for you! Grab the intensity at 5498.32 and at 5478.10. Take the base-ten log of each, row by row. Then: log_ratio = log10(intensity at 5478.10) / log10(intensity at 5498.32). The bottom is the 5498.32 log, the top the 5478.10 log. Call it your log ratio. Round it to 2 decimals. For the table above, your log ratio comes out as 0.96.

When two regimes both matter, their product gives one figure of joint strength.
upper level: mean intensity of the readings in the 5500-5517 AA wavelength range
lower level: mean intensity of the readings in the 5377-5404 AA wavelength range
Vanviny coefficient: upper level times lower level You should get 19.3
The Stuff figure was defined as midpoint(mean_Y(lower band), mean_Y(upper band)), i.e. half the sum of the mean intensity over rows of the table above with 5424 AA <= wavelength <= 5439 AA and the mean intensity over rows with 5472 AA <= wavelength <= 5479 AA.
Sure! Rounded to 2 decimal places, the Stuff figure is 4.23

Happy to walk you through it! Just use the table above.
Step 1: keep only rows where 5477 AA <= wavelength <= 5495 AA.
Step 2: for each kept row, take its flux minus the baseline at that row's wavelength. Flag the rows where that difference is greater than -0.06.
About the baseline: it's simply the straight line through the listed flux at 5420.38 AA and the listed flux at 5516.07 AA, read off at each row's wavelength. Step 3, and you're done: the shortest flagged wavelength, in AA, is 5483.15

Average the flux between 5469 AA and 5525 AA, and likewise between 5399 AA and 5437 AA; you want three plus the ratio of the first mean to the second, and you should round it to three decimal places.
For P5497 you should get 4.051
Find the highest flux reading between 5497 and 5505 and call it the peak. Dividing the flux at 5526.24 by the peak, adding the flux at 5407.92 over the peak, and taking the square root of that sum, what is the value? 1.346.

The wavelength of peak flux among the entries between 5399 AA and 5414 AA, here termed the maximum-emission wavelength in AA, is 5412.90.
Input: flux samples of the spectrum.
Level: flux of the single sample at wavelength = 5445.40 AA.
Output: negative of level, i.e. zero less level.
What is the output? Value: -4.08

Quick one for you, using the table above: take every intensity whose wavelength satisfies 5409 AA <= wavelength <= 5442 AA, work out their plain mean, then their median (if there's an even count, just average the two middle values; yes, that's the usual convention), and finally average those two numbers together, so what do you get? 4.34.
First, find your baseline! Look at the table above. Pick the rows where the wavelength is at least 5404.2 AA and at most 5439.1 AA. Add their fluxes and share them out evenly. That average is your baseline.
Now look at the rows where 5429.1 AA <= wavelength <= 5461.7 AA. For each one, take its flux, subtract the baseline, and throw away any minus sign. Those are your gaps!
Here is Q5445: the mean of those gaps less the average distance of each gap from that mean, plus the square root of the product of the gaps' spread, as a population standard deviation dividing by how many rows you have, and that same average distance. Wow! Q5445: 0.199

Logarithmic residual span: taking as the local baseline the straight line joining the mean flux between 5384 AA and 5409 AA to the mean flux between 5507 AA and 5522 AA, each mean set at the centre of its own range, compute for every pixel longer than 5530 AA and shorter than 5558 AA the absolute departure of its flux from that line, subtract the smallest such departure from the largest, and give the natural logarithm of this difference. -1.5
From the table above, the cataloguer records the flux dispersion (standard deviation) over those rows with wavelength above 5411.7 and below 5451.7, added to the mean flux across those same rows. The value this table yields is 4.52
